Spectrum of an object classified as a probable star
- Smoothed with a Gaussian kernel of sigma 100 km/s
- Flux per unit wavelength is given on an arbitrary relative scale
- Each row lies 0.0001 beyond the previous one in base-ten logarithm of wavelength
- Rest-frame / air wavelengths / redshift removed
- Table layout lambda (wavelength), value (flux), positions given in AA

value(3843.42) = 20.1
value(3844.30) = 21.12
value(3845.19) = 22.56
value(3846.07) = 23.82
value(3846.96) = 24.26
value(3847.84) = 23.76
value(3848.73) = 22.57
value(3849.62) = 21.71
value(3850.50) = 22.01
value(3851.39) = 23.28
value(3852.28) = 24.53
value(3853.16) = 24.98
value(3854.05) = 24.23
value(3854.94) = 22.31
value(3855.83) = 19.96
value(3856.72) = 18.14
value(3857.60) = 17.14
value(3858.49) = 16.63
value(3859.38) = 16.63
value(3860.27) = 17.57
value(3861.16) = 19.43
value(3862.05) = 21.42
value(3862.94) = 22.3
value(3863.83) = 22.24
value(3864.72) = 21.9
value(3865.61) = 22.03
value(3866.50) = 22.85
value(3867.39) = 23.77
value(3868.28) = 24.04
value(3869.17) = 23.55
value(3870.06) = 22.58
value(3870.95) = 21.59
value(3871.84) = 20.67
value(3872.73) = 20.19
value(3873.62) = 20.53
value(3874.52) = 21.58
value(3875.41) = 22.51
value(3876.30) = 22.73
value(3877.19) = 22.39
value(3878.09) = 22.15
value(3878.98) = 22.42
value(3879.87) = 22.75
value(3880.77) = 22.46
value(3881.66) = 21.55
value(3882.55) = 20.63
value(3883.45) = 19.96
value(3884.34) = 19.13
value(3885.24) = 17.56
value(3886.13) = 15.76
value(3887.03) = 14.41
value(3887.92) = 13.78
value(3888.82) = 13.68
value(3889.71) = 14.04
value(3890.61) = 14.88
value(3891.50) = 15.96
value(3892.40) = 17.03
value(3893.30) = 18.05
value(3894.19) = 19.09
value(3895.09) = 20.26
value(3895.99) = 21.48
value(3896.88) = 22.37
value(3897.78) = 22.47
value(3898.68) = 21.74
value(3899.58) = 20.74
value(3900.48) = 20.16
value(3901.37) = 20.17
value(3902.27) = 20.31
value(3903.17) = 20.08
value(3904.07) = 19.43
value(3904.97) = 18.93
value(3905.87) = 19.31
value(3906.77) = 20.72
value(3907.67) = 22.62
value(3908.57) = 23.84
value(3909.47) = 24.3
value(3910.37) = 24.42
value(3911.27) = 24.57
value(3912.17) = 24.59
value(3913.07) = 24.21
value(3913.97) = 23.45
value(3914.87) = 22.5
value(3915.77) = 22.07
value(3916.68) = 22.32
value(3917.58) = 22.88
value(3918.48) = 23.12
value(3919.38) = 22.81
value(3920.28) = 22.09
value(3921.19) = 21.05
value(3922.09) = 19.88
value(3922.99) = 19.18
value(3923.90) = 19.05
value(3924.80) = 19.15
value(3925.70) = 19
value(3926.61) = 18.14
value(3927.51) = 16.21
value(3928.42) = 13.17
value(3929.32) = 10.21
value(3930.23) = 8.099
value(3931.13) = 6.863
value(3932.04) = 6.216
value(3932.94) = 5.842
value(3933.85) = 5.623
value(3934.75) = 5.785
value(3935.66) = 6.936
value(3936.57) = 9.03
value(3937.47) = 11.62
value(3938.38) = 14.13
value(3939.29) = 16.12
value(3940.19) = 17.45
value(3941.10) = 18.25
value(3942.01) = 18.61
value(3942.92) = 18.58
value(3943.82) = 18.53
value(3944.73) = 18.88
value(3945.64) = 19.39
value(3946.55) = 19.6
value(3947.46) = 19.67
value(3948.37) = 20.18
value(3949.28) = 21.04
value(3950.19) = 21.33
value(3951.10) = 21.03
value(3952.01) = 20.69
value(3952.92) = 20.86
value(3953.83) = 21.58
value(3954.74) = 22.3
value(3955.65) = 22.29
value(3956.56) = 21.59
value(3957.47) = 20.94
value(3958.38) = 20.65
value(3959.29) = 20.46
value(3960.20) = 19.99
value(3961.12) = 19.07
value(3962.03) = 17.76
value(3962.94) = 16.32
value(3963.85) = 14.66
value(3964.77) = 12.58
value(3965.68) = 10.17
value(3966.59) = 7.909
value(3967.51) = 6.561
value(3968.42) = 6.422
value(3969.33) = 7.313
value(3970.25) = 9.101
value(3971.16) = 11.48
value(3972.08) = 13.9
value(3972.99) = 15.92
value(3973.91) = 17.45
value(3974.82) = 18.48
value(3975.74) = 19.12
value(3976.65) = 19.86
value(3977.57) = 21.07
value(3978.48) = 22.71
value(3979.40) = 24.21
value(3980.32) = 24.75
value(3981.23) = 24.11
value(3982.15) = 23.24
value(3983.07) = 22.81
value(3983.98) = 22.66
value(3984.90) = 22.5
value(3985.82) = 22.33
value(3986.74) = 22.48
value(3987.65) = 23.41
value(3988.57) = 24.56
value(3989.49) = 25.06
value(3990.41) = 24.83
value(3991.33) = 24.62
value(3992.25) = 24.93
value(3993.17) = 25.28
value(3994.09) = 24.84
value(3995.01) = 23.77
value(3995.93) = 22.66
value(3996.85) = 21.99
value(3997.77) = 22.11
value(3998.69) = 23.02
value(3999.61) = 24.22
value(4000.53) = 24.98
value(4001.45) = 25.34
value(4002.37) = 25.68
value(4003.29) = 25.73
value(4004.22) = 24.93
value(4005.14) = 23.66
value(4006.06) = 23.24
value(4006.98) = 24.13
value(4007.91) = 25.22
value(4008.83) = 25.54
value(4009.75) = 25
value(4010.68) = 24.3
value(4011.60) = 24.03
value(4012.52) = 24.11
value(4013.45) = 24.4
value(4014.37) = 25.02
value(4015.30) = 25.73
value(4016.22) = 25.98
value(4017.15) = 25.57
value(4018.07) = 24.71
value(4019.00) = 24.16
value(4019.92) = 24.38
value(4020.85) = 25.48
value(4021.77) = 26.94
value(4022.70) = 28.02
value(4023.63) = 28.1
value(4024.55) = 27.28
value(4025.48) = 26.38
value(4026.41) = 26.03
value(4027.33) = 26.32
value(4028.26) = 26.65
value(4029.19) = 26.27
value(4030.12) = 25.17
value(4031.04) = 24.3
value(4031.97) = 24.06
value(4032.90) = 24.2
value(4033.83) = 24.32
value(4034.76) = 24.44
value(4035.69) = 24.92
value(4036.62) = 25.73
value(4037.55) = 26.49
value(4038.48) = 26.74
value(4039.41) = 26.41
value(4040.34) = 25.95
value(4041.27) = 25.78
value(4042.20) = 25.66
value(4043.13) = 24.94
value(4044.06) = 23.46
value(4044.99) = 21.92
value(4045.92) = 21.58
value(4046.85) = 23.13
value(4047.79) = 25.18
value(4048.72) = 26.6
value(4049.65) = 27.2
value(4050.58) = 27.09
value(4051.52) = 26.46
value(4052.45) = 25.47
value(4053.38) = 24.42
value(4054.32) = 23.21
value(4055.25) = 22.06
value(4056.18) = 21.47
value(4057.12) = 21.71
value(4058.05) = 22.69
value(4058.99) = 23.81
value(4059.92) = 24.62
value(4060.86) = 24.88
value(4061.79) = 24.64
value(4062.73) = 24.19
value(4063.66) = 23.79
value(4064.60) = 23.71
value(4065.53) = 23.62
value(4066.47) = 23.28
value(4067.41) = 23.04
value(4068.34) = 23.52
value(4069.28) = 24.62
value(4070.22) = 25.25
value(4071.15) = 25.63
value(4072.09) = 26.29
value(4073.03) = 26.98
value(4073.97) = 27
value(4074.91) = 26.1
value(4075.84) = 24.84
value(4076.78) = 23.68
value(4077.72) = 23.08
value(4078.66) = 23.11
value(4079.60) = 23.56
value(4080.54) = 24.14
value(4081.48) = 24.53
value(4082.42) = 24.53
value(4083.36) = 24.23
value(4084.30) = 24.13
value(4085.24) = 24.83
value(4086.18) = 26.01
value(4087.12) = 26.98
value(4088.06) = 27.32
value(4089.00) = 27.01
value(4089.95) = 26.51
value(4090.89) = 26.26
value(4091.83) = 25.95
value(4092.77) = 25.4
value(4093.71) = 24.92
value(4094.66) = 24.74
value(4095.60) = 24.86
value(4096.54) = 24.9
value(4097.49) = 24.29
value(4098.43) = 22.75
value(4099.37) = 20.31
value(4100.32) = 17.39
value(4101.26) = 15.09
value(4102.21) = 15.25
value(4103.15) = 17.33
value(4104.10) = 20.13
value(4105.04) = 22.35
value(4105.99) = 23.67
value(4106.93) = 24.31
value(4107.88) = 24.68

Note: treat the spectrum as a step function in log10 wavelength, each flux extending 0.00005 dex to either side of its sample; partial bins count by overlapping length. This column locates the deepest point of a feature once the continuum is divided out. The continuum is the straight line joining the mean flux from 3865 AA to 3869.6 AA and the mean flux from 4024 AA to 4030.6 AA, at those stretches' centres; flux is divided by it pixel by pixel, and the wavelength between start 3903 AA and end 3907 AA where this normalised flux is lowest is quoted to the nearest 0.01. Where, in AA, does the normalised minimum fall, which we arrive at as 3904.97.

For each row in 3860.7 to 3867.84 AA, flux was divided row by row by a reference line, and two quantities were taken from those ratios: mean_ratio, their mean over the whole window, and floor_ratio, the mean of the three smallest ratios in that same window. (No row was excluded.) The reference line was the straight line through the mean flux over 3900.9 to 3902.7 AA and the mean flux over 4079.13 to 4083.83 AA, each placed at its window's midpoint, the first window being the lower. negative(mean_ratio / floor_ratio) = -1.05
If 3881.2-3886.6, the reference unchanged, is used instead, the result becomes -1.09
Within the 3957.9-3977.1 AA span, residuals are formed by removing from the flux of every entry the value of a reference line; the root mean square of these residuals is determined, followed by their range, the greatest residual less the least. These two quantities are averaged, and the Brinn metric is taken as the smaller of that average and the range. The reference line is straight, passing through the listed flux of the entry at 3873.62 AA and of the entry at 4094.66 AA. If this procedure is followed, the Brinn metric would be 12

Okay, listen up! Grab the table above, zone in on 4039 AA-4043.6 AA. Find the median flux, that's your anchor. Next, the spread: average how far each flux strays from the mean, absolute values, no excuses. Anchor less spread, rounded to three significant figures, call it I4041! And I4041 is 25.4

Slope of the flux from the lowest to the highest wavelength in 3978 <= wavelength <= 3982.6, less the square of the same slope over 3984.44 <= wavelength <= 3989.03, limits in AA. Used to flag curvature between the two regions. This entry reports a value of -0.17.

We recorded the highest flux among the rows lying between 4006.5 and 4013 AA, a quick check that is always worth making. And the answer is 25.54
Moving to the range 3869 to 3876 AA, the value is 23.55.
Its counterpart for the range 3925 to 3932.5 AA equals 19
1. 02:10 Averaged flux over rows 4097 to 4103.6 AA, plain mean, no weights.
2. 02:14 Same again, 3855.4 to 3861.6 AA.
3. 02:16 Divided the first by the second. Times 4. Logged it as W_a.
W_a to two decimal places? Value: 4.22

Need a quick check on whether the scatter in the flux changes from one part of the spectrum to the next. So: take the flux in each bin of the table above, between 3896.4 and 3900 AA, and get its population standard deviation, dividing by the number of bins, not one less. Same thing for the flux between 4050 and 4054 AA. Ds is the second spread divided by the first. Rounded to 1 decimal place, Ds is 1.5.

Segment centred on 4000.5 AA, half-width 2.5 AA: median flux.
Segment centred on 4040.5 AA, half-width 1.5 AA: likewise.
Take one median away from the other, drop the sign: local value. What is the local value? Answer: 1.0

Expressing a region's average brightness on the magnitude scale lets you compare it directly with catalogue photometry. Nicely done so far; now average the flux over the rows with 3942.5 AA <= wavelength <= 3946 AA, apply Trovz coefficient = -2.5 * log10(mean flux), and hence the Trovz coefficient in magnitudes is -3.19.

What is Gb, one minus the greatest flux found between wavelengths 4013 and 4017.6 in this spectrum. -25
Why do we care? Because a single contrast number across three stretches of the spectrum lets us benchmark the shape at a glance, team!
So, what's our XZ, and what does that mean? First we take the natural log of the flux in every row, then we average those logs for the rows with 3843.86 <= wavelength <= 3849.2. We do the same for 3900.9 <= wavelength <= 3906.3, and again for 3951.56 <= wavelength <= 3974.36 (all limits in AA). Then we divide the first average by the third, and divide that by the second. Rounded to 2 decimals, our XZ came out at 0.39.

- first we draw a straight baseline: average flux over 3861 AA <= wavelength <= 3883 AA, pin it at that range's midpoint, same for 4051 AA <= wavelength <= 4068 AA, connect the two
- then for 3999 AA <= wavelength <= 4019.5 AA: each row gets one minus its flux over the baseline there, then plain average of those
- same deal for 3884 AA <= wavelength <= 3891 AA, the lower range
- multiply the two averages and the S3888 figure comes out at -0.020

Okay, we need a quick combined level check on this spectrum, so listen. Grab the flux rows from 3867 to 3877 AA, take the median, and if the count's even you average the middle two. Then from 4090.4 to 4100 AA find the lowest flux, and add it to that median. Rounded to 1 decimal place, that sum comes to 42.8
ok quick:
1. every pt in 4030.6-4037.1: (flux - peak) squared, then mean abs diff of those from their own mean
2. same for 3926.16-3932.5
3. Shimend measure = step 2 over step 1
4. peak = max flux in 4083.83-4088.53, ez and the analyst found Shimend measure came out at 57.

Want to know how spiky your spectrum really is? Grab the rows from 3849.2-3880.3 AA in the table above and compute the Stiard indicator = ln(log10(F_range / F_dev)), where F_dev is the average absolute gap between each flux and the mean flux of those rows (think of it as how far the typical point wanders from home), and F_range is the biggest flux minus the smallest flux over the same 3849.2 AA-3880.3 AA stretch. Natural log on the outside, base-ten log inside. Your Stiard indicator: -0.351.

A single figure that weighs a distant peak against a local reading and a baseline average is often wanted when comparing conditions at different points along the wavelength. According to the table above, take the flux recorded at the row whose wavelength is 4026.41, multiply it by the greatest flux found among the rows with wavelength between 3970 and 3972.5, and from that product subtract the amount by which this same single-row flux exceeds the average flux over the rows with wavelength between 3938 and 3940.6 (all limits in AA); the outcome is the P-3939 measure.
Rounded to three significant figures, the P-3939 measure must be 352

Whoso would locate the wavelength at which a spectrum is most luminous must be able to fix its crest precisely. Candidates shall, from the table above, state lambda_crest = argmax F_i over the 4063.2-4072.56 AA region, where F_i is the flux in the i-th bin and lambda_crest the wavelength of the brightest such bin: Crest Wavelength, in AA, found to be 4072.09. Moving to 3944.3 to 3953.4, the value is 3950.19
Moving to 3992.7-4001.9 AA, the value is 4001.45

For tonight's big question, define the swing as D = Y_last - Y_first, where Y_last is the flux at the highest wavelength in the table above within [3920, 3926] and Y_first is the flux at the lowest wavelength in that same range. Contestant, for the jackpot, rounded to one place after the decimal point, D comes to -3.1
